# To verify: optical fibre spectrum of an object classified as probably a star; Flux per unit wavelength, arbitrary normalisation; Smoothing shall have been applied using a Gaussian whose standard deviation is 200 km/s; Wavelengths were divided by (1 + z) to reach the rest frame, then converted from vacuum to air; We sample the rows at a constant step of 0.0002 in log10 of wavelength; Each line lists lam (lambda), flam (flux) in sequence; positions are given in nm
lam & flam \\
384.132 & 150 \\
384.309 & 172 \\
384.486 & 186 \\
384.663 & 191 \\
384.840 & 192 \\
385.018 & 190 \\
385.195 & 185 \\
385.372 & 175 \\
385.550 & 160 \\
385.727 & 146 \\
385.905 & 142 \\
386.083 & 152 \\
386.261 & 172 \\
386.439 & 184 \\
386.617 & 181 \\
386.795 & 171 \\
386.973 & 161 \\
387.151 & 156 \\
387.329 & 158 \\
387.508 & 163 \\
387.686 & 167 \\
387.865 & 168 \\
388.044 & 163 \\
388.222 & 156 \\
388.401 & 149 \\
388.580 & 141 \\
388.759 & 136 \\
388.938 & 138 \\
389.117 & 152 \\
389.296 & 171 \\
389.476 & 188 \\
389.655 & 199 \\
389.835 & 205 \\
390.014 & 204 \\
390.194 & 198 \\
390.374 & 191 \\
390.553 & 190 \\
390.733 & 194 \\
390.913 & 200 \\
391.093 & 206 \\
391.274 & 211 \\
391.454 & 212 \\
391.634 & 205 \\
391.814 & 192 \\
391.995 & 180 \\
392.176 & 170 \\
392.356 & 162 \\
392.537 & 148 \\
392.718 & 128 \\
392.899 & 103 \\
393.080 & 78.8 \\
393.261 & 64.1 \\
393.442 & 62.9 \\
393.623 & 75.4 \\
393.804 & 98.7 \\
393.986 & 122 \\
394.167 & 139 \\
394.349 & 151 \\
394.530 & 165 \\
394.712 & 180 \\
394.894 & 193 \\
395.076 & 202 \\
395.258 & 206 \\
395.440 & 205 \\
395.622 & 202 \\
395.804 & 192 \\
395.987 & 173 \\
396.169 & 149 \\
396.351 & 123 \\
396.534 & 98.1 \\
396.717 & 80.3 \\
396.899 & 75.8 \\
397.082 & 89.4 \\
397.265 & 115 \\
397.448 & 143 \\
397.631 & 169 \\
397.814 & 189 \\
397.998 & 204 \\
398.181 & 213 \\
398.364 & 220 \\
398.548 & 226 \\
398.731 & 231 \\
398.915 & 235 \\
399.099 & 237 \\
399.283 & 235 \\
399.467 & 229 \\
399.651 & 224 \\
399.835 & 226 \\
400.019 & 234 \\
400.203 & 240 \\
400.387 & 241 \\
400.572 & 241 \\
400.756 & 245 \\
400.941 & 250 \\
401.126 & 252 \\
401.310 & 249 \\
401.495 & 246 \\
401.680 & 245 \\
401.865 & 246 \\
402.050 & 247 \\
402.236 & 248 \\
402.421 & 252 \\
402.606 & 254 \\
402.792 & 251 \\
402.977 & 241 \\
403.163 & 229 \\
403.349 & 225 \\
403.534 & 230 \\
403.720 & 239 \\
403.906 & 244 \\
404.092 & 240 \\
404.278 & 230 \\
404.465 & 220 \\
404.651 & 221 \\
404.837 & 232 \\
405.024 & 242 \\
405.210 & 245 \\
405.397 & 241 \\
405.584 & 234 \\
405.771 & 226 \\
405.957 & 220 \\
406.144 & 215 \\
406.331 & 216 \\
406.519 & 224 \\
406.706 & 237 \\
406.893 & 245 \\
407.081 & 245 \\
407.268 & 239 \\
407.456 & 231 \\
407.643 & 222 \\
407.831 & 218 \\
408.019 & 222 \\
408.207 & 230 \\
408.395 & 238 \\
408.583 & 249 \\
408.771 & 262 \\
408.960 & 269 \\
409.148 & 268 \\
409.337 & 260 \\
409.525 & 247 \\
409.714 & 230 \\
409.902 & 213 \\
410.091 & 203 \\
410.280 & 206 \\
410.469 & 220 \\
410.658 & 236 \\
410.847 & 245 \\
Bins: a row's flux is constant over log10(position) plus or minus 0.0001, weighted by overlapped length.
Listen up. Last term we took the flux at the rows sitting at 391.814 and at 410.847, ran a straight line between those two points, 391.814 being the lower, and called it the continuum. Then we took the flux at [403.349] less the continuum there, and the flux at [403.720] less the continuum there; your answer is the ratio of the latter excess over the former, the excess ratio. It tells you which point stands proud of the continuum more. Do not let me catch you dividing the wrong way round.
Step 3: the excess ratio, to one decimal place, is 15.7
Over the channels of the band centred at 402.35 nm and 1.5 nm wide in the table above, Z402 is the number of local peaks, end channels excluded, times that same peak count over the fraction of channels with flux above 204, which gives 1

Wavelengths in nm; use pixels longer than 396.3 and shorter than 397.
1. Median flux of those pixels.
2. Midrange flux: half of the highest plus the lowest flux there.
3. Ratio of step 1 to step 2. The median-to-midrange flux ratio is 0.90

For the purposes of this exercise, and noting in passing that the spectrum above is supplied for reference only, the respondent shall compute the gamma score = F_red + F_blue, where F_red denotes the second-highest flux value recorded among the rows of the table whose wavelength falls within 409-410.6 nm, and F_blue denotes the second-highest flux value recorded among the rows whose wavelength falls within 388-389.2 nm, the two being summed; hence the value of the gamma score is 416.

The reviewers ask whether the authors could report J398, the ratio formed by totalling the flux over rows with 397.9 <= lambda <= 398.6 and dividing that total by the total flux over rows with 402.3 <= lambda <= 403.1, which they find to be 0.86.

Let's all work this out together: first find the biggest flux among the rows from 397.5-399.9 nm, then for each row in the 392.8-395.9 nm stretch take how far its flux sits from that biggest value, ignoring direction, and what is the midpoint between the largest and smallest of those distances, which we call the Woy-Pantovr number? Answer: 103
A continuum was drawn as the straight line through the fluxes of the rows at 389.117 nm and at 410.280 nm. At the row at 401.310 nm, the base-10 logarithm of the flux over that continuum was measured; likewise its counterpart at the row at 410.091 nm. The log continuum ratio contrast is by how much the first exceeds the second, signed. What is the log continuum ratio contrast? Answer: 0.14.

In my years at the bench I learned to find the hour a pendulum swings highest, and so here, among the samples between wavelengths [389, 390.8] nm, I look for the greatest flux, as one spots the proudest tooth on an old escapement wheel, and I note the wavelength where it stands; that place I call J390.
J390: 389.835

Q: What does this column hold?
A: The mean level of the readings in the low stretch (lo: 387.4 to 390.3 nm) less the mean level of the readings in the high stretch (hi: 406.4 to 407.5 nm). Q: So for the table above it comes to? -68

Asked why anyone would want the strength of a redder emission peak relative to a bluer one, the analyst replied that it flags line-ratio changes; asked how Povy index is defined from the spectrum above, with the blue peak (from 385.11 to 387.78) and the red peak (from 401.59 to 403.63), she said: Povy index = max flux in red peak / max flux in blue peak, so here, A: 1.37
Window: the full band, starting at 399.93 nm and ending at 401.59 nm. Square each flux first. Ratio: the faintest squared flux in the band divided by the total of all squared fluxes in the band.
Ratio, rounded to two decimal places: 0.10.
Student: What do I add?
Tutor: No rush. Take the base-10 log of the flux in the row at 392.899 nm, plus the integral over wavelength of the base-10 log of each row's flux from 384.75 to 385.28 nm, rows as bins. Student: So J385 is 3.22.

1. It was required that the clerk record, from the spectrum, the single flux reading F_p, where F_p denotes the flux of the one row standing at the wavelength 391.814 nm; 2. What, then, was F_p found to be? 192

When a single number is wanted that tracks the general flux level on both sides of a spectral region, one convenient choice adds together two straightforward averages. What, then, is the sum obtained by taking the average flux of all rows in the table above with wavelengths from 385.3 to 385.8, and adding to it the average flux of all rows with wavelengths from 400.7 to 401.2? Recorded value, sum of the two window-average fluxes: 409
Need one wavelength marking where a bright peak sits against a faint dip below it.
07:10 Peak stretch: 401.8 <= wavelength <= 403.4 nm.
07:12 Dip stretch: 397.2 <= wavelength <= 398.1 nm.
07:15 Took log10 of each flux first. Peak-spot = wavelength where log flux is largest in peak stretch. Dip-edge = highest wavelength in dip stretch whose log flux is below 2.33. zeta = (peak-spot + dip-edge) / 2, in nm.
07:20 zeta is 400.30 nm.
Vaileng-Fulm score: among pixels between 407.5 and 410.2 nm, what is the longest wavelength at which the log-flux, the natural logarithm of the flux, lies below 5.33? 410.091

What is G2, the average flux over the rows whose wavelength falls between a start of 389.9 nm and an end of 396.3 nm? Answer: 164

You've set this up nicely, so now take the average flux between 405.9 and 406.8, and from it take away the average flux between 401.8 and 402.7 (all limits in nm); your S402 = -27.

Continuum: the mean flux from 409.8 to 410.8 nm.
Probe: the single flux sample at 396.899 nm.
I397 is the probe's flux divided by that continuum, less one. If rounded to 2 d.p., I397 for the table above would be -0.65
